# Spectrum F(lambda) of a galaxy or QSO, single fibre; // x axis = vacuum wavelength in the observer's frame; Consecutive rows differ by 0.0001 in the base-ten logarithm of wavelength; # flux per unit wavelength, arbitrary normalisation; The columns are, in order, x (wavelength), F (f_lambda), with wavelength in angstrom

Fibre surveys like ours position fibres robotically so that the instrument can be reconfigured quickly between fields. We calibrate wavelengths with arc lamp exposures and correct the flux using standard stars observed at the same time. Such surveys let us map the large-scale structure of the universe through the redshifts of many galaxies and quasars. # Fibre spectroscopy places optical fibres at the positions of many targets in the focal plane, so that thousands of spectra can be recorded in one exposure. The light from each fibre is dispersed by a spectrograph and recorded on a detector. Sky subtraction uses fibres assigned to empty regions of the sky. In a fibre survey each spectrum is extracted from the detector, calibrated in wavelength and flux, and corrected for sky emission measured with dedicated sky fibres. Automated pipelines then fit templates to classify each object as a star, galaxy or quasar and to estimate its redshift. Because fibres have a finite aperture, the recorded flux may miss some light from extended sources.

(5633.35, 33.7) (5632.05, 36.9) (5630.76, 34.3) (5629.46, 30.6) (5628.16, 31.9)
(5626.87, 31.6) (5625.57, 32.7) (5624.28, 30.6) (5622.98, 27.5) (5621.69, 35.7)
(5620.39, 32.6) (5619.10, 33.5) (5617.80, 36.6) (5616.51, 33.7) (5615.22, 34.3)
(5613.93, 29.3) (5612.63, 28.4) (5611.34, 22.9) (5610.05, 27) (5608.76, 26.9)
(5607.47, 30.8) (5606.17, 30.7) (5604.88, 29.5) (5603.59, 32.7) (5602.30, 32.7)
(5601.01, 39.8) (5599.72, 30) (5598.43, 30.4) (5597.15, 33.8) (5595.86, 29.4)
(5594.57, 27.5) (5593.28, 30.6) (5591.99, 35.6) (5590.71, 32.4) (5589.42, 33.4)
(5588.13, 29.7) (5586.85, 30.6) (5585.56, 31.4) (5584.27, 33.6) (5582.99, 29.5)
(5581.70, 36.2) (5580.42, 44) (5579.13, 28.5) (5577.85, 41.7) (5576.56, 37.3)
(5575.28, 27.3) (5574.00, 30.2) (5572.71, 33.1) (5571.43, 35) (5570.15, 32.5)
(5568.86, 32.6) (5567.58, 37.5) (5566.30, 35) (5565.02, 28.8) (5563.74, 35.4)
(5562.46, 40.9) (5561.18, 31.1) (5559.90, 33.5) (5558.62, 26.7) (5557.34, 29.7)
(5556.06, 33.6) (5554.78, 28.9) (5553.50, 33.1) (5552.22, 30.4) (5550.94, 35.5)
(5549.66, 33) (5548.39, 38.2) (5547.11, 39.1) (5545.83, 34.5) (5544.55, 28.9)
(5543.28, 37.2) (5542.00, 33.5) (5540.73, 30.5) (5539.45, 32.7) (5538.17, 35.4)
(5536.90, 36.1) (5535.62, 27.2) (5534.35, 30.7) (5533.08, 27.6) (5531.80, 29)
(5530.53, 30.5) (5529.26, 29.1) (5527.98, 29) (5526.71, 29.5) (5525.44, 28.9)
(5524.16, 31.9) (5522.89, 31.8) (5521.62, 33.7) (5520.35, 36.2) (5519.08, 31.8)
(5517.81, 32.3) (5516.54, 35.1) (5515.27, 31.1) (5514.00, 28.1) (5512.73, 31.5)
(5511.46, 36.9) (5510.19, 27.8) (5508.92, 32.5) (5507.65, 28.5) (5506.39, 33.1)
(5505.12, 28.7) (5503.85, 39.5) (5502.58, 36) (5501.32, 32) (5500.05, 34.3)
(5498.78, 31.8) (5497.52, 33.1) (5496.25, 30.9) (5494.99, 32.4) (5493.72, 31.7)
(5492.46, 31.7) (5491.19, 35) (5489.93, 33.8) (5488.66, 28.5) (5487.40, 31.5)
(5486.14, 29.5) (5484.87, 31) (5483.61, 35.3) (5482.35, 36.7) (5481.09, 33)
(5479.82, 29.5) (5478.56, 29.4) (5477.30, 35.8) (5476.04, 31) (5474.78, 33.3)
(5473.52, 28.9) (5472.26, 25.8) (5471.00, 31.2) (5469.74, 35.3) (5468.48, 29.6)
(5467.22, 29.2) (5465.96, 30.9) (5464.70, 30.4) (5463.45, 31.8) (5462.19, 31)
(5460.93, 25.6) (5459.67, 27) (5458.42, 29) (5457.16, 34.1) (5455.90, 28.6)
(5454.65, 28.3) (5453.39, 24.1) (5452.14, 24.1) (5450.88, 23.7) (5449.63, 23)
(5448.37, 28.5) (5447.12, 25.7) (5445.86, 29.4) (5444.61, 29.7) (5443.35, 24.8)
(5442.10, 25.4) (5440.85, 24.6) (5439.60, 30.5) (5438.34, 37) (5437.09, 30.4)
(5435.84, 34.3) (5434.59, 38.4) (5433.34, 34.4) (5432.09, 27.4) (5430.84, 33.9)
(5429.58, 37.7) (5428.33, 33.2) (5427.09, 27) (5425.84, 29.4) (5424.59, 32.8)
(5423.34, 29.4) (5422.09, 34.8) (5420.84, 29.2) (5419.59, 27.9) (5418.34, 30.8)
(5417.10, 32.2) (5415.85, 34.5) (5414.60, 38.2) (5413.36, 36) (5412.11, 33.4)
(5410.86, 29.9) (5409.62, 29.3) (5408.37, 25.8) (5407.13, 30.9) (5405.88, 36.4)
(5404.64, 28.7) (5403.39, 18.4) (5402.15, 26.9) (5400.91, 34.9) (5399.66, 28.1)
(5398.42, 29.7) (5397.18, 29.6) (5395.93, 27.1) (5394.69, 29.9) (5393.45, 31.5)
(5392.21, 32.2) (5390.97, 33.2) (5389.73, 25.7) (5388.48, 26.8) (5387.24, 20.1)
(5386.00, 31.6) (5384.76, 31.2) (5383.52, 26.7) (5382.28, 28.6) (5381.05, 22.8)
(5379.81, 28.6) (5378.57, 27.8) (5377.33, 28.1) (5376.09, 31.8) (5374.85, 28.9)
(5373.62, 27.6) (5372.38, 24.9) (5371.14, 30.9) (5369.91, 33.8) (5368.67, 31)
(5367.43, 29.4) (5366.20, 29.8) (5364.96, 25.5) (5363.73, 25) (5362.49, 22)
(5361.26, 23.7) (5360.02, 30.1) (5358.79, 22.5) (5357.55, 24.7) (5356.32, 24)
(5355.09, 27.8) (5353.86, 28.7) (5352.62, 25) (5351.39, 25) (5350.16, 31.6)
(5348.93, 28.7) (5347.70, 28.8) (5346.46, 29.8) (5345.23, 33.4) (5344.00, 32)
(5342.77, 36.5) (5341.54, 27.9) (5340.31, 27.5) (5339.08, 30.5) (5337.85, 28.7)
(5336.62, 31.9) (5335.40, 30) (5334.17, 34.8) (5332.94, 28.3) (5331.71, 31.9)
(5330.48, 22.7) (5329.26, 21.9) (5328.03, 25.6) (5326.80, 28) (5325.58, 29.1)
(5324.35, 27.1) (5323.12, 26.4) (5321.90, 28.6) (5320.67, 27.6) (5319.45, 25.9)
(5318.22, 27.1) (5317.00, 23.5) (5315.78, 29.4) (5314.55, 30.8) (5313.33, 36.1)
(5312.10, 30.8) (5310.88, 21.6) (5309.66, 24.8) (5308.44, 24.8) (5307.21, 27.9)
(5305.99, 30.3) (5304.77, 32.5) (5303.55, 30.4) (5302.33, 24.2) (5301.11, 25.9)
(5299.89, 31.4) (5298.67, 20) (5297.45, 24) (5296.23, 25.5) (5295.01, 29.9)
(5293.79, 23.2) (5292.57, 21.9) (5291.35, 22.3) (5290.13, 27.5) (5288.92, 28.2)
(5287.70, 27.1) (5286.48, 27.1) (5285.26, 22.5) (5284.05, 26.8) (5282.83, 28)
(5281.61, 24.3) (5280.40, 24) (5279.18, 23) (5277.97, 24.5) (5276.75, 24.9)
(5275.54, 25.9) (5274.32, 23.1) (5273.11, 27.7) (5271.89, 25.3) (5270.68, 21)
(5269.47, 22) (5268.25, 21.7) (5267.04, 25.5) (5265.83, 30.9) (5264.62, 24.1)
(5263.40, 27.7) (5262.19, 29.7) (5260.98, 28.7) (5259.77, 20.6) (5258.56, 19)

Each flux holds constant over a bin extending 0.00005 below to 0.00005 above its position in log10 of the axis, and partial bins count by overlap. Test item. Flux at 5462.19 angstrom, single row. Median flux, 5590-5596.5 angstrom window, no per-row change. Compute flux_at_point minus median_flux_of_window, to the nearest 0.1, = 0.4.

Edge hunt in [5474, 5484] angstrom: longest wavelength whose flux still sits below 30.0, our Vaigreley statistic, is 5479.82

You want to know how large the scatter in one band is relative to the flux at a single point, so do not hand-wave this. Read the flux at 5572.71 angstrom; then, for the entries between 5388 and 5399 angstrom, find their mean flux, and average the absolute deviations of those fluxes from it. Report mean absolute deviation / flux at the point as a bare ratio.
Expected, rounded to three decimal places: 0.060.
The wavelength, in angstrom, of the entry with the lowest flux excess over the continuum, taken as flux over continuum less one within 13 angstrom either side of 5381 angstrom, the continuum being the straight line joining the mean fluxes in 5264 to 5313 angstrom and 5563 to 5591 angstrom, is 5387.24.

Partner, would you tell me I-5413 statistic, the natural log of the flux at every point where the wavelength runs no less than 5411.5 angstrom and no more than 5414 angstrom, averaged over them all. 3.55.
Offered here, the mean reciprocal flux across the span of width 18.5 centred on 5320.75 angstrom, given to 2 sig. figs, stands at 0.036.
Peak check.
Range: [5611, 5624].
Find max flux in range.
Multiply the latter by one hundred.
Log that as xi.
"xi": 3660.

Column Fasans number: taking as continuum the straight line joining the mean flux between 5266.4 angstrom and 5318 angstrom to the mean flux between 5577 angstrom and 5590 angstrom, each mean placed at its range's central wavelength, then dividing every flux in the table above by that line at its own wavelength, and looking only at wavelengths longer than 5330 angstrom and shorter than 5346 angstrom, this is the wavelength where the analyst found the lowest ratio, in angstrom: 5330.48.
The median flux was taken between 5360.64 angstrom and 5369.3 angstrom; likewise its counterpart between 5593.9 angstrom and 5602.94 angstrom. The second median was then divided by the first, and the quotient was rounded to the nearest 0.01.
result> 1.19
